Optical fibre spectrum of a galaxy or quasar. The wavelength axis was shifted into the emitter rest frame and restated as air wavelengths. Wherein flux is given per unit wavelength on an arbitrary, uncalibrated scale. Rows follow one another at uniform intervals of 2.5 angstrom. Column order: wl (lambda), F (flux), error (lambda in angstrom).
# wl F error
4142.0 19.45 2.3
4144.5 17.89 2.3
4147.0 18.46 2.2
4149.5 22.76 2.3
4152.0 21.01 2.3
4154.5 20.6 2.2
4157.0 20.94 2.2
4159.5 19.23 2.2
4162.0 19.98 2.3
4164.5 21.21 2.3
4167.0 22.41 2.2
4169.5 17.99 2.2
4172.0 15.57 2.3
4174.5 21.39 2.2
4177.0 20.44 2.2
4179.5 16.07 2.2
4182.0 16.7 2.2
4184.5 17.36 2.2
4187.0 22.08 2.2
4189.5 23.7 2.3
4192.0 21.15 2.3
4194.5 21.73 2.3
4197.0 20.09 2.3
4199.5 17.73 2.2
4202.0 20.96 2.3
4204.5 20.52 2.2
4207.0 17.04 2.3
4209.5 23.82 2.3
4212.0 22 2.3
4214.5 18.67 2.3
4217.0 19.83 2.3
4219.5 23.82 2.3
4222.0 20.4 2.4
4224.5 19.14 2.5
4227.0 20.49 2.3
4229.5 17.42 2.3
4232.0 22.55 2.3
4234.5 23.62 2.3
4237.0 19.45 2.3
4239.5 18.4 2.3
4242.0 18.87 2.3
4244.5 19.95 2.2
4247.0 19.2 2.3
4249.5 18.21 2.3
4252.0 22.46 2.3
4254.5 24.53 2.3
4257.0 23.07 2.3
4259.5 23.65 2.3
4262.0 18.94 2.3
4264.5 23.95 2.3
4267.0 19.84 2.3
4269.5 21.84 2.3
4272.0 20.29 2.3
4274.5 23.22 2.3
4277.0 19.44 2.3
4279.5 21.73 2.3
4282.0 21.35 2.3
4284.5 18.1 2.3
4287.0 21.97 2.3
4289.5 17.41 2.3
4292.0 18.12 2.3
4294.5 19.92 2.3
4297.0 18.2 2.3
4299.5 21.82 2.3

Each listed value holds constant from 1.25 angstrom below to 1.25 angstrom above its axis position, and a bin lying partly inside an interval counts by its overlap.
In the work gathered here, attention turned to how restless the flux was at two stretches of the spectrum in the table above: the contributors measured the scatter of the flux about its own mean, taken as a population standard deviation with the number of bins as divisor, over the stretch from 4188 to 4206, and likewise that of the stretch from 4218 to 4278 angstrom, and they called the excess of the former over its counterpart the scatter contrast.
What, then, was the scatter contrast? -0.46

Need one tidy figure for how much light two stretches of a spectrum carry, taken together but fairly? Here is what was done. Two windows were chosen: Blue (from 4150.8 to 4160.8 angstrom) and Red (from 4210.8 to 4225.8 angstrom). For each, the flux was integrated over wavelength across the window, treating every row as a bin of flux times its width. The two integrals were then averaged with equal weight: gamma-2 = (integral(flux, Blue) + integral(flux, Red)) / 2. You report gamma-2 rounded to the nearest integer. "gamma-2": 257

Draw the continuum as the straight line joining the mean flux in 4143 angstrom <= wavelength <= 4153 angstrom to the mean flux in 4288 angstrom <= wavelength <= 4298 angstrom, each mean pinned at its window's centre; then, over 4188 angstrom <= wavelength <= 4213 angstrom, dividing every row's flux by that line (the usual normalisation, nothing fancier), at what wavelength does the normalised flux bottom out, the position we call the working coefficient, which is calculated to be 4207.0 angstrom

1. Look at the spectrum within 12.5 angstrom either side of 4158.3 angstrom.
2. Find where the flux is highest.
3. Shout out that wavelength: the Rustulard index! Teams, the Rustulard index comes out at 4149.5 angstrom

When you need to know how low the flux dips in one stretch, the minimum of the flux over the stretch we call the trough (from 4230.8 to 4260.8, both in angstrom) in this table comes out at 18.21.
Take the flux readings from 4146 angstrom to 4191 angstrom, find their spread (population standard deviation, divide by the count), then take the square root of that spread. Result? 1.52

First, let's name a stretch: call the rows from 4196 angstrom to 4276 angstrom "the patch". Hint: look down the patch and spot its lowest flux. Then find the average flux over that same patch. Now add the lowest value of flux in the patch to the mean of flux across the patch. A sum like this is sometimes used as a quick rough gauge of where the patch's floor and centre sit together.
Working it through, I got 37.8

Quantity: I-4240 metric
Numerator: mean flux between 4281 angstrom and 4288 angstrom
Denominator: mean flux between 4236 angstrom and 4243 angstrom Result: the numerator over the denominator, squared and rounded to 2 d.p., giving 1.17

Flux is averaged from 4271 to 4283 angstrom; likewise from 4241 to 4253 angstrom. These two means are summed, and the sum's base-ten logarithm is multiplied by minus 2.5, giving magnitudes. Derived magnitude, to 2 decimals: -4.03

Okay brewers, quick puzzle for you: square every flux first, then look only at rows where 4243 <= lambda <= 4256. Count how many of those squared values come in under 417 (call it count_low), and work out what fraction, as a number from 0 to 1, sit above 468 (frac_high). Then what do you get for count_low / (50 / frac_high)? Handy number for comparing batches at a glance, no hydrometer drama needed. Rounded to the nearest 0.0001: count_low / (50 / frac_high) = 0.0240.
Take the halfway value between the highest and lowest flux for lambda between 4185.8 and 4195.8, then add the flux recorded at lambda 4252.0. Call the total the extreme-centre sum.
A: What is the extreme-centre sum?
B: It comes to 45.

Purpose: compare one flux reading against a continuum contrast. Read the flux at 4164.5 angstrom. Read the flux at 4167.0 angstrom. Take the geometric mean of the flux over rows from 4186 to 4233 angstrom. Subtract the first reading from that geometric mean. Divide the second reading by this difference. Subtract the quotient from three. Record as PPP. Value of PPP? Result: 39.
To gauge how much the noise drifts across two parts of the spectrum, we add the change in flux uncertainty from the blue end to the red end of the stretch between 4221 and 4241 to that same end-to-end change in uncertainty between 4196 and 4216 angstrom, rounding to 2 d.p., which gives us -0.10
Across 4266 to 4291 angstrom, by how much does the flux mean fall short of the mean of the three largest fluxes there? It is 1.8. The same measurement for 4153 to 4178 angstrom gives 1.7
